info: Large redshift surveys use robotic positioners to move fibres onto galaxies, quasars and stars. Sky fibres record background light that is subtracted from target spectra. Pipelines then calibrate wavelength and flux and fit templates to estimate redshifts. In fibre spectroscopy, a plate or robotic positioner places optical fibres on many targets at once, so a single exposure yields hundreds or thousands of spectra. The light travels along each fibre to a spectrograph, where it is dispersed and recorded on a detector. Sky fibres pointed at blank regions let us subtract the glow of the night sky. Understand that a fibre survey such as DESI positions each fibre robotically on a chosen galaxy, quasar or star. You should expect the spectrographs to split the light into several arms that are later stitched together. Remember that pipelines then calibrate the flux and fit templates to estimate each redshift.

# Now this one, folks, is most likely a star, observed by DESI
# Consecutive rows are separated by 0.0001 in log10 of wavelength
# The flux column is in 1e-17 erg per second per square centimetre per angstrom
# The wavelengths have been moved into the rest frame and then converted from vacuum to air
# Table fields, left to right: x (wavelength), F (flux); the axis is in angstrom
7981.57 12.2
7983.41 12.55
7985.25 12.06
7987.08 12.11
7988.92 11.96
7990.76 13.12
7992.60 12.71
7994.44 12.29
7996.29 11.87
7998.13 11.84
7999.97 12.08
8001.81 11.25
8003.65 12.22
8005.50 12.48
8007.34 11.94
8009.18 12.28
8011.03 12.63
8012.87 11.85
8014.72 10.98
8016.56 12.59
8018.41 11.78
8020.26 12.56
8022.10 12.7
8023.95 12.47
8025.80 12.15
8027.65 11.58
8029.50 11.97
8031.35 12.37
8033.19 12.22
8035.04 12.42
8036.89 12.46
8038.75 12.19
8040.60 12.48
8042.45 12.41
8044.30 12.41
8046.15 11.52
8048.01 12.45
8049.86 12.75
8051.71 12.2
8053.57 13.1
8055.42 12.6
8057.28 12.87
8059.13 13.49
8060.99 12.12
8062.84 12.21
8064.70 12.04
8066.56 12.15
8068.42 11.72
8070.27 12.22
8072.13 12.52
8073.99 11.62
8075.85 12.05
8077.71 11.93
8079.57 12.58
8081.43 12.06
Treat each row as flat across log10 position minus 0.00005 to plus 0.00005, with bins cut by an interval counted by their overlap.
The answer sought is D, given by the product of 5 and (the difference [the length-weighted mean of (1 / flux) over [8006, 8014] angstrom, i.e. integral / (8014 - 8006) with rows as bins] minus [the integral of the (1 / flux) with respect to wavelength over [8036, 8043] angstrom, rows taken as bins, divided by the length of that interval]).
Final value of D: 0.008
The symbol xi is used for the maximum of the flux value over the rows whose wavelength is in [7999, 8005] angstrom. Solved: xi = 12.22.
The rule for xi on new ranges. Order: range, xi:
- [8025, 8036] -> 12.42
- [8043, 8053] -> 12.75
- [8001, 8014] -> 12.63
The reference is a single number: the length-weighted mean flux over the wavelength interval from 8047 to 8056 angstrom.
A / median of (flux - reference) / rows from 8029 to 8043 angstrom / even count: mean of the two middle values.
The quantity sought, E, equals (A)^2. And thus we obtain 0.05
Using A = -0.22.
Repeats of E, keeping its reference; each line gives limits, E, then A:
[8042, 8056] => 0.03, -0.18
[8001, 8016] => 0.28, -0.53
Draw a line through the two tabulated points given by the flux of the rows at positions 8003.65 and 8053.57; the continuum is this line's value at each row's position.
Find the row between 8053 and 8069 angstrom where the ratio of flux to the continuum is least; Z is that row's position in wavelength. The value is 8068.42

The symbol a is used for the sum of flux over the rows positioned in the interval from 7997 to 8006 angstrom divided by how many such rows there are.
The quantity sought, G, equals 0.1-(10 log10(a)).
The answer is -10.68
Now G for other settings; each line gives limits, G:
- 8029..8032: -10.75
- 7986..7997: -10.81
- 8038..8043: -10.82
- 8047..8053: -10.86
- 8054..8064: -10.92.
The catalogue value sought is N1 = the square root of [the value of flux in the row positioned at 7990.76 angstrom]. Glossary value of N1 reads 3.62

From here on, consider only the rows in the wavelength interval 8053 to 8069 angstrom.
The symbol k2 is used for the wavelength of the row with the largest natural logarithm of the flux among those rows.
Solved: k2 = 8059.13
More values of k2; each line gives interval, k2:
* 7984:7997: 7990.76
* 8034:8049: 8040.60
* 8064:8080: 8079.57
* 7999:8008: 8005.50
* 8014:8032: 8022.10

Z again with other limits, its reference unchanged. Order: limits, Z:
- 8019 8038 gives 8027.65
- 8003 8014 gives 8012.87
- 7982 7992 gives 7988.92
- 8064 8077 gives 8073.99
